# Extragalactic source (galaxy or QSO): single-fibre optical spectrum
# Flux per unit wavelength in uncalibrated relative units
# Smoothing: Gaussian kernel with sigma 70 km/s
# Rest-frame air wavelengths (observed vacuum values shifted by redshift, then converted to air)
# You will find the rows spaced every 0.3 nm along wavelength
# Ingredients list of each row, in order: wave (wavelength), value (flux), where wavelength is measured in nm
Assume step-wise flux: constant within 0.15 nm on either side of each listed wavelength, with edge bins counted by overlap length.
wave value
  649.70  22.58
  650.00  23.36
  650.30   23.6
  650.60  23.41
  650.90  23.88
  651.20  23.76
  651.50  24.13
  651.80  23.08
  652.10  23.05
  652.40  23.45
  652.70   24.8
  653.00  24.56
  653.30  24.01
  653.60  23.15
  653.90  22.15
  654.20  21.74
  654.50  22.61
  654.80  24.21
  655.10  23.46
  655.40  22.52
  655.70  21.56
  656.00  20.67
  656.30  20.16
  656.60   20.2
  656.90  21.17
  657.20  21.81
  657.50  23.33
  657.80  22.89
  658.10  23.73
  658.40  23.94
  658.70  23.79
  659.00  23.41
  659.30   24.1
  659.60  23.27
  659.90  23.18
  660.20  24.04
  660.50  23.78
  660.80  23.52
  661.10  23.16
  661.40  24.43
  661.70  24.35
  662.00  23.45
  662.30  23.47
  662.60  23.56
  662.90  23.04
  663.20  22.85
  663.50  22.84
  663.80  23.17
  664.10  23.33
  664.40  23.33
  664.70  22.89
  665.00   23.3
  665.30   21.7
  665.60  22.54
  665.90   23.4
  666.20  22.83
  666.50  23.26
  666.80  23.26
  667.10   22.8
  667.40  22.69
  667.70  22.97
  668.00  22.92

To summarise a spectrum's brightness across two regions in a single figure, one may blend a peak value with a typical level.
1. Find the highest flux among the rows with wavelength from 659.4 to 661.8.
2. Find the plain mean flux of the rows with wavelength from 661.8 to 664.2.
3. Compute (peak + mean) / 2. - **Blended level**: 23.8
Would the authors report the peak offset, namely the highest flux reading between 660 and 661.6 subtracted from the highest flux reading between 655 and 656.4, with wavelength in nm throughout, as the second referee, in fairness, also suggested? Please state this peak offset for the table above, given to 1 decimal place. -1.0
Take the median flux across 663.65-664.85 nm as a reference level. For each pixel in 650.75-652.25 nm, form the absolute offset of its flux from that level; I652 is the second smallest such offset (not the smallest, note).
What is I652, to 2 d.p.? 0.20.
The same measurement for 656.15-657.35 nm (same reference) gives 2.08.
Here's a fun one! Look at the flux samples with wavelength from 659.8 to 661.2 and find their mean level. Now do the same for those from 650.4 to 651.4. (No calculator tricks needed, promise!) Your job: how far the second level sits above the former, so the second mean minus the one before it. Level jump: 0.1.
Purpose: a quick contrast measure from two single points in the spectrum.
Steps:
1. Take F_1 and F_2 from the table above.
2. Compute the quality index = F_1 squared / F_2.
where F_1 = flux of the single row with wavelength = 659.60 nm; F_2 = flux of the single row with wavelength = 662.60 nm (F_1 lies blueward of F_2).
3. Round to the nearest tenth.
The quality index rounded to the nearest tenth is 23.0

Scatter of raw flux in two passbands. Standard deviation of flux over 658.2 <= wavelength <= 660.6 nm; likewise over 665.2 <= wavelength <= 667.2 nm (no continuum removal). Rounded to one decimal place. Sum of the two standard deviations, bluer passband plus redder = 0.9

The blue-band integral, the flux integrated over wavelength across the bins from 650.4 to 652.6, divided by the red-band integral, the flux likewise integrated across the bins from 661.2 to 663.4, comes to 1.00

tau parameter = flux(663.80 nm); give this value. 23.17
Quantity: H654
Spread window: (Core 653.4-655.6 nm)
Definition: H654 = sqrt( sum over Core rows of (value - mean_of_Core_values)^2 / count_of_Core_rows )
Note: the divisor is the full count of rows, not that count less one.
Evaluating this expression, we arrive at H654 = 0.77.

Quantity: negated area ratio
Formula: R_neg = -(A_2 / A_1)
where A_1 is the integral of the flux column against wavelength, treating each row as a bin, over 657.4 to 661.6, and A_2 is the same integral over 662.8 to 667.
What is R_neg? -0.97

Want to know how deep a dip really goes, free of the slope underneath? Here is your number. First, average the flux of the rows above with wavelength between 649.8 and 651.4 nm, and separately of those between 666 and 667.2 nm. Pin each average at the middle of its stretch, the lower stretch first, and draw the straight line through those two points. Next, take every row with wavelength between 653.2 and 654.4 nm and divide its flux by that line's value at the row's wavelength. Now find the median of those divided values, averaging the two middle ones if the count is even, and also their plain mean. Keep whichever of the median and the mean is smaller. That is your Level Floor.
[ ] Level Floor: 0.96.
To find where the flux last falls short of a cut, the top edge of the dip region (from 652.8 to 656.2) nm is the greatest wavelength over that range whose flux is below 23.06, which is 656.00 nm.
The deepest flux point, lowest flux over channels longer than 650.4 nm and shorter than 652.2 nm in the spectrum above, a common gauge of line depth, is 23.05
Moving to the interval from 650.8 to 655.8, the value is 21.56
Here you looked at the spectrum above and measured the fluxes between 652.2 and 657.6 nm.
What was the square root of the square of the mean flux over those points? 22.5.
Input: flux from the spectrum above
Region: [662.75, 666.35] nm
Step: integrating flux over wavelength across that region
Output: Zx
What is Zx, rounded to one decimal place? 82.6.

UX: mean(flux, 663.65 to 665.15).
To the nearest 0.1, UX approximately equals 23.2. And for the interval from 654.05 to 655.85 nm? 22.7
